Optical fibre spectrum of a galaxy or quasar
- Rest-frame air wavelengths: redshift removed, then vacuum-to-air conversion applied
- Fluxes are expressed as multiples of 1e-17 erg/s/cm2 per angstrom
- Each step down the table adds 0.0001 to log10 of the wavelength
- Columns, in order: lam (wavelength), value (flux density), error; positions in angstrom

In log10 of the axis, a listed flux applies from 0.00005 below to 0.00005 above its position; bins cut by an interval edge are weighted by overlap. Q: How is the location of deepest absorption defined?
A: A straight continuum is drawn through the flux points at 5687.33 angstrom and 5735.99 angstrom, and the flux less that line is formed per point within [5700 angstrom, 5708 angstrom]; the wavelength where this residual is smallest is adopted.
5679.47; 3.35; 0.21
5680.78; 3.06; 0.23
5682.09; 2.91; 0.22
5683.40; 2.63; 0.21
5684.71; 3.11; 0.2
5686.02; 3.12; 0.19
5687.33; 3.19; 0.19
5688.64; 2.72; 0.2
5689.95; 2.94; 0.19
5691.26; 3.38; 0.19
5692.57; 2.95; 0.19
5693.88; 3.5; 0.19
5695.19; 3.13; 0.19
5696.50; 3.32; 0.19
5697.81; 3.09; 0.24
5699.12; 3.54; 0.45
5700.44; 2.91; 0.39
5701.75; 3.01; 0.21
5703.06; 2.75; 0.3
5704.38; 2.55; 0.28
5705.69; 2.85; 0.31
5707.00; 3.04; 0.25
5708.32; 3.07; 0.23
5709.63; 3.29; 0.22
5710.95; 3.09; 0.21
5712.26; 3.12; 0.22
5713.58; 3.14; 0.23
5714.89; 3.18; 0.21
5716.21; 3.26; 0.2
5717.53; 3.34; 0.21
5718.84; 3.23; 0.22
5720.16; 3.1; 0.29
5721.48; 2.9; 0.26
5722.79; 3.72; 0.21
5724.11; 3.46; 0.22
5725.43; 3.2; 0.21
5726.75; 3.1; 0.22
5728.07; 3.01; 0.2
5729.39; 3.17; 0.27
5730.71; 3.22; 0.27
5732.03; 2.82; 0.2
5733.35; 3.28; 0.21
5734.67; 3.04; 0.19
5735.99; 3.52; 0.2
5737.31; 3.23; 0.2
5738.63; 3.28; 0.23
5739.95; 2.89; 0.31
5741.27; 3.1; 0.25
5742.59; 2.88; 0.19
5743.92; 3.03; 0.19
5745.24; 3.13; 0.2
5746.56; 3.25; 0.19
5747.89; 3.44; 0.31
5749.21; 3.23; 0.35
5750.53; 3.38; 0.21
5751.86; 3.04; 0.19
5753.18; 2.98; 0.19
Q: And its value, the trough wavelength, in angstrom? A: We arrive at 5704.38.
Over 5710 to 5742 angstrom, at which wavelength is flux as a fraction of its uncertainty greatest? 5722.79 angstrom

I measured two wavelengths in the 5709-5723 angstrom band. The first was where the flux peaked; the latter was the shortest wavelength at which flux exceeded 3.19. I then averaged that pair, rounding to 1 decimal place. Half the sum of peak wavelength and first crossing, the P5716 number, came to 5716.2 angstrom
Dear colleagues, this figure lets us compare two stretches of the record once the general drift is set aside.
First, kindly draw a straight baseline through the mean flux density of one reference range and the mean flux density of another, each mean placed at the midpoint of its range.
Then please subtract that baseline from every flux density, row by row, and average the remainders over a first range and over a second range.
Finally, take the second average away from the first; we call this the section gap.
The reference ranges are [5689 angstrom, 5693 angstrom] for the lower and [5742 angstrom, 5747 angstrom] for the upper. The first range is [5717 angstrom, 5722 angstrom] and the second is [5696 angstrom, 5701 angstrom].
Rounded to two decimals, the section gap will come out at -0.07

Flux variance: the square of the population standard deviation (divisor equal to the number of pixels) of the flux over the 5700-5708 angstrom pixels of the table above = 0.028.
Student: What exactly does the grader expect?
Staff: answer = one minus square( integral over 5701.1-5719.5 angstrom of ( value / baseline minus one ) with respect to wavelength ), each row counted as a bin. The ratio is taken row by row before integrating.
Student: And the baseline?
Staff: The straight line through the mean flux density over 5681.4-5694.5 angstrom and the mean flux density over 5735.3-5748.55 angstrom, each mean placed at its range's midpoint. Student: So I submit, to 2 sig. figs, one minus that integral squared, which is 0.96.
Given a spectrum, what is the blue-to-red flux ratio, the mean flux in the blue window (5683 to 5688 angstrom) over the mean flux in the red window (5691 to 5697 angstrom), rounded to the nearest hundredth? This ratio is 0.93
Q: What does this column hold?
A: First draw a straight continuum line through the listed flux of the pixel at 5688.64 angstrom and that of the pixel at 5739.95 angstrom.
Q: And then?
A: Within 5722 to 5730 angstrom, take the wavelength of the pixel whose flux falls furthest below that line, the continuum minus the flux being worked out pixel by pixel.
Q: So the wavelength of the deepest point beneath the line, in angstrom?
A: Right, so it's 5728.07 angstrom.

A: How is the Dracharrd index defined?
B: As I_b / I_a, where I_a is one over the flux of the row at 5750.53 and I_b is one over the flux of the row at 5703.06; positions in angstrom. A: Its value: 1.23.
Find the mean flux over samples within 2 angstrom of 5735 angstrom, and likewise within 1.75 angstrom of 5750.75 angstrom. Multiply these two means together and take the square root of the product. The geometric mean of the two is 3.25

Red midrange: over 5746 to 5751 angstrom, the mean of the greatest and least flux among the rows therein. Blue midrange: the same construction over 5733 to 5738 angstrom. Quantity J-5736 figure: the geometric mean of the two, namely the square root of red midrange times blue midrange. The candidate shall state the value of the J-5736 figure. 3.31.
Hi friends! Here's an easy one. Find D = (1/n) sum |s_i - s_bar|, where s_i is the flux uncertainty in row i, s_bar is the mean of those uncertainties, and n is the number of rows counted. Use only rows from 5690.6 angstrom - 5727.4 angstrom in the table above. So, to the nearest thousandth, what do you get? 0.043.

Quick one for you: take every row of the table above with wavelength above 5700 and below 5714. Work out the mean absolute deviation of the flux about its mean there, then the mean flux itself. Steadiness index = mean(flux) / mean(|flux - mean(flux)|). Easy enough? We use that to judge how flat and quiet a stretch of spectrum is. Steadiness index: 18.8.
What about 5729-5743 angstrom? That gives 18.7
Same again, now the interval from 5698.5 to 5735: 17.8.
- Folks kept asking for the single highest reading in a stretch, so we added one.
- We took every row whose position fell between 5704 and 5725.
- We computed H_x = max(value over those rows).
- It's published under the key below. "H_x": 3.72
